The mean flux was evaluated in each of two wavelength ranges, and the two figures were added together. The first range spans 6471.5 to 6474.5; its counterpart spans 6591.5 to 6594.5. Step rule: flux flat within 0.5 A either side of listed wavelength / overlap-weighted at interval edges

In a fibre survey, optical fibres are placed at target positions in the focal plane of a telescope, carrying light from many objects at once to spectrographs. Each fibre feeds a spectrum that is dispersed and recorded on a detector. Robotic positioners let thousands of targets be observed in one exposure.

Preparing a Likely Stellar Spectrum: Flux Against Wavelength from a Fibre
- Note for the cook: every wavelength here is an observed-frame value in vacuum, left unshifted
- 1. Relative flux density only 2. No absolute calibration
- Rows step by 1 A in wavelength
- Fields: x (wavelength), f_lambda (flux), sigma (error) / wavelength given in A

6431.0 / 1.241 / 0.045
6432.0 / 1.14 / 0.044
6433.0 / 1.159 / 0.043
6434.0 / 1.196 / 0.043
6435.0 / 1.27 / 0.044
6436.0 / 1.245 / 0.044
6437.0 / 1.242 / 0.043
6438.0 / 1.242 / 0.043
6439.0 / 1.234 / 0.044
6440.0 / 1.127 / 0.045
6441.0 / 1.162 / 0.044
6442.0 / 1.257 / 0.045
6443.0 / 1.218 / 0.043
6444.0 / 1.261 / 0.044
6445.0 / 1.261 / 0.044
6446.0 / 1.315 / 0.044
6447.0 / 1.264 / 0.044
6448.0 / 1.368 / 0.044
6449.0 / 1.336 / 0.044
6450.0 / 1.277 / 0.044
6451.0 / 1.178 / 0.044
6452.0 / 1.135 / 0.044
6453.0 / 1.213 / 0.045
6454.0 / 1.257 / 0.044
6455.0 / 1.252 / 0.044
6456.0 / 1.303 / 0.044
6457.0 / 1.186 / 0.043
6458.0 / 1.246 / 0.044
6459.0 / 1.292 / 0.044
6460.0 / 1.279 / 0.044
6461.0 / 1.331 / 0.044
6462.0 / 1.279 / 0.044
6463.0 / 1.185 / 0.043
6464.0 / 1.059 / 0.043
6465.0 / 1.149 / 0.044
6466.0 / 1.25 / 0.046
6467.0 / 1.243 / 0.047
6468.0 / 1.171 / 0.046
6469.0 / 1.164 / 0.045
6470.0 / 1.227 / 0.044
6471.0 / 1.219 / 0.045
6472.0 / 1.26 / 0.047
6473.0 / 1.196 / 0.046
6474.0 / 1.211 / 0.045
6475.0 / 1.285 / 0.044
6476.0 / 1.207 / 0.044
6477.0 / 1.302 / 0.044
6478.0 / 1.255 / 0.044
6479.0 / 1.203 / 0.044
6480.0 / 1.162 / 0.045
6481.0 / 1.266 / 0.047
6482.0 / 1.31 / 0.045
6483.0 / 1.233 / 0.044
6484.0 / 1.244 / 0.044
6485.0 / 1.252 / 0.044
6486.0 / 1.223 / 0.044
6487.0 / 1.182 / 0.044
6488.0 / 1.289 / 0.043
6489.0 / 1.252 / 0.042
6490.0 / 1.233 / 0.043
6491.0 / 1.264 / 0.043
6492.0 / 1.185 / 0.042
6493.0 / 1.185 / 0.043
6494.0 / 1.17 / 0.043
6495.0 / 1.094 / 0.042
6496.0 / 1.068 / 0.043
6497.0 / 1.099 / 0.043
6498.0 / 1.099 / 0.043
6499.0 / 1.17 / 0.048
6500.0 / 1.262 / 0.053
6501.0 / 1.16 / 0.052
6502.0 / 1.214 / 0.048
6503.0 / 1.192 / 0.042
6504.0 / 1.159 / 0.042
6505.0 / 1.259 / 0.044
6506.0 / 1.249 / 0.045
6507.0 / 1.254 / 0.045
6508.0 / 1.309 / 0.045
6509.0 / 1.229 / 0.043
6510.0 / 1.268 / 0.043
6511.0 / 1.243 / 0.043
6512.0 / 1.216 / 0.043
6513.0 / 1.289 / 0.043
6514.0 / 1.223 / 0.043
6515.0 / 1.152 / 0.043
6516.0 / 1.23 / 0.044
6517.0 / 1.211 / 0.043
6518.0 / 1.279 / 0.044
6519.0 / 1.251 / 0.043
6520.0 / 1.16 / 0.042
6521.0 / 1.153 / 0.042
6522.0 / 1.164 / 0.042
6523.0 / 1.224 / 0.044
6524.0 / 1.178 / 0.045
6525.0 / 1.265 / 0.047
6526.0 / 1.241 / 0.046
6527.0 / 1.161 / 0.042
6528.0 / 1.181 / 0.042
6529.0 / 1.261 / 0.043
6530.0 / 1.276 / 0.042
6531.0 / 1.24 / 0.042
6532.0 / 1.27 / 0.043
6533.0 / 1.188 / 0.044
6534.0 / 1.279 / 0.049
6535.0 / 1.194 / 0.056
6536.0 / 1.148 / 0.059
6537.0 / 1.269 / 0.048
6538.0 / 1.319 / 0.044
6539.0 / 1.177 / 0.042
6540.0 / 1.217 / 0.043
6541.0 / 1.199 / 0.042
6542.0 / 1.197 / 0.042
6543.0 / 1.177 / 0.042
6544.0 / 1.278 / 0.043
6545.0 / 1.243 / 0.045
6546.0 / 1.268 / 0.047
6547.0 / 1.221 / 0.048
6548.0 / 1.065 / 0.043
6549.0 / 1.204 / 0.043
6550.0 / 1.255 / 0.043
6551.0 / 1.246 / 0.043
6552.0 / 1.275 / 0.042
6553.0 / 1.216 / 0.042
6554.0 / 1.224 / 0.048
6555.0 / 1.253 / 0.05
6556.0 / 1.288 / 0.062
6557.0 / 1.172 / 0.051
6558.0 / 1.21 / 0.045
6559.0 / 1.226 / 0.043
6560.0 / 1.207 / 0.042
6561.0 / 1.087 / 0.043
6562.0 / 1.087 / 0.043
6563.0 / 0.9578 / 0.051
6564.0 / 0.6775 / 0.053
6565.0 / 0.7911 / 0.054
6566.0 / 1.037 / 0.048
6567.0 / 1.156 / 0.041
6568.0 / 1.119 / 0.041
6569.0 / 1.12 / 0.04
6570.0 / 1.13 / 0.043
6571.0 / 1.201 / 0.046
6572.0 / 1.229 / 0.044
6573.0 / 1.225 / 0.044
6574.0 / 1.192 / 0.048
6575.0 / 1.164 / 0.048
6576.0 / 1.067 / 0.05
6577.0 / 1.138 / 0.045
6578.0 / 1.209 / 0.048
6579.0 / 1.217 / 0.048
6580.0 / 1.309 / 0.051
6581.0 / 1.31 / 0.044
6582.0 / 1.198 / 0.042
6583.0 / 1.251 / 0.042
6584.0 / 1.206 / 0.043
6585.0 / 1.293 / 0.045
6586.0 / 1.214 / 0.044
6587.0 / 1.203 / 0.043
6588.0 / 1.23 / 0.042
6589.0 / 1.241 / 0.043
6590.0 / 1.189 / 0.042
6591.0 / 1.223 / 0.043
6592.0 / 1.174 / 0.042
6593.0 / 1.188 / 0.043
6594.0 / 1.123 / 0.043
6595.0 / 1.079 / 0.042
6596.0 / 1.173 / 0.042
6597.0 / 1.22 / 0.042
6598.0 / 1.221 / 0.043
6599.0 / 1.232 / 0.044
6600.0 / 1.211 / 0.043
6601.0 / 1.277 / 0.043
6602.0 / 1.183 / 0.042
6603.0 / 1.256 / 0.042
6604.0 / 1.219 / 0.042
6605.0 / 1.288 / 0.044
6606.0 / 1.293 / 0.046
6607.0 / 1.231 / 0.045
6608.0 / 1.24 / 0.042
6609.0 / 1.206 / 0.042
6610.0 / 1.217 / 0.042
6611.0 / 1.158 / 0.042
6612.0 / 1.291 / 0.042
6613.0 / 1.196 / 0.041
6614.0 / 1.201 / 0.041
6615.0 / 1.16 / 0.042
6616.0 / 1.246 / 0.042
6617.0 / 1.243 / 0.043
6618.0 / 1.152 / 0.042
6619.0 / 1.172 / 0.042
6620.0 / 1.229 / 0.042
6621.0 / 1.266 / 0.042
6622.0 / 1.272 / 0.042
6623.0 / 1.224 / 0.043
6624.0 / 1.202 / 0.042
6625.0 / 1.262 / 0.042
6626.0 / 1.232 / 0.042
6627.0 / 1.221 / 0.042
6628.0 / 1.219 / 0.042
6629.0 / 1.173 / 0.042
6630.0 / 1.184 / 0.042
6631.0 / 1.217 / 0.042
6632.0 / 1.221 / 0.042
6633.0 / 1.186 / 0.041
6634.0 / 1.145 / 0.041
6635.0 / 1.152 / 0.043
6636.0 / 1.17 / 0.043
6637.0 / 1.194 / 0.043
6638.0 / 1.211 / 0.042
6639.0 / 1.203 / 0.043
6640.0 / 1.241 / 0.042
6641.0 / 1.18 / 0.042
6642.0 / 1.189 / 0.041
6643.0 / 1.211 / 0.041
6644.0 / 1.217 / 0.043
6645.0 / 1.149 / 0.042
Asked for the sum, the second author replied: 2.38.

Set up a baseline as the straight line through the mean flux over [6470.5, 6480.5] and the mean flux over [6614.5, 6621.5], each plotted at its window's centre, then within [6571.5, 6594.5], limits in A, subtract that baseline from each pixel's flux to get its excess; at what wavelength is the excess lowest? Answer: 6576.0 A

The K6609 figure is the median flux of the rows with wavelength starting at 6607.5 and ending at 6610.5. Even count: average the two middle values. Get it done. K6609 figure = 1.217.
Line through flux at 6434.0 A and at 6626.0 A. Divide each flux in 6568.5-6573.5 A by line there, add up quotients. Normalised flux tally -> 4.83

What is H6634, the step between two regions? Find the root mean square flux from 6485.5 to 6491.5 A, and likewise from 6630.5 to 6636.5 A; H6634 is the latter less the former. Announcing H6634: -0.059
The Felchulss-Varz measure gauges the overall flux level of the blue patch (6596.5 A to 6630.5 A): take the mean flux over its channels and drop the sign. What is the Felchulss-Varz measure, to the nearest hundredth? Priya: 1.22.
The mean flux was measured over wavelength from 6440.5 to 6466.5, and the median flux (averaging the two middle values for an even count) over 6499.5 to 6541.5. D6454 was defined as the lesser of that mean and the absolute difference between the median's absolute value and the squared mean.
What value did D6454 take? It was 0.318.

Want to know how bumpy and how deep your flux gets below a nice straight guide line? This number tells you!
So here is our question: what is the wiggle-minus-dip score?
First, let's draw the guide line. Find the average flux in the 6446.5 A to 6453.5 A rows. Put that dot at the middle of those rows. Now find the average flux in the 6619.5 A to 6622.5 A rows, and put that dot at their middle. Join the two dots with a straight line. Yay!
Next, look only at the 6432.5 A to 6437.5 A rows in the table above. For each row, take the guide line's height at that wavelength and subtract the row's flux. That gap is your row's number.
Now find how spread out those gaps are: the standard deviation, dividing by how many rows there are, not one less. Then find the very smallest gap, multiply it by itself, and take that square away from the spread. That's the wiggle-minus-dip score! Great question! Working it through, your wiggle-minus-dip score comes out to 0.039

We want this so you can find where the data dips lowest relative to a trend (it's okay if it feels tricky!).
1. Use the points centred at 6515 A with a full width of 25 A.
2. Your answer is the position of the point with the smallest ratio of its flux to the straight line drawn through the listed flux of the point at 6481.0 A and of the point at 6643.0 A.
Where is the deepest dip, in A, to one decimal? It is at 6515.0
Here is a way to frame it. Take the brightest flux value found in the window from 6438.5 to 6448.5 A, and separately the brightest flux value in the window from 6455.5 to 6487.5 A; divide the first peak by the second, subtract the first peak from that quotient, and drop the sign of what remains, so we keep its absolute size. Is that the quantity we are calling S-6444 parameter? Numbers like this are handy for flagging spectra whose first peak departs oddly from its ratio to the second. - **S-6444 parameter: 0.340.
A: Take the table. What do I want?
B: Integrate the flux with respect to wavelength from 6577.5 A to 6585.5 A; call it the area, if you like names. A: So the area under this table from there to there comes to 10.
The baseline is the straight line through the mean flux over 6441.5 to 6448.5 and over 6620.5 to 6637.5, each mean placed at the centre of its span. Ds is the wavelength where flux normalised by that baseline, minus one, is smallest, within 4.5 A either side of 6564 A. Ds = 6564.0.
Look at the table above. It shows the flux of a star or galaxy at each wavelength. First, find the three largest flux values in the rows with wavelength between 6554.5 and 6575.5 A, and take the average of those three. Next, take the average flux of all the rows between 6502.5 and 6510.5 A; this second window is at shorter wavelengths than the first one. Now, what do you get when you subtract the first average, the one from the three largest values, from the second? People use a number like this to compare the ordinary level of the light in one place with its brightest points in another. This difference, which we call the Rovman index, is -0.017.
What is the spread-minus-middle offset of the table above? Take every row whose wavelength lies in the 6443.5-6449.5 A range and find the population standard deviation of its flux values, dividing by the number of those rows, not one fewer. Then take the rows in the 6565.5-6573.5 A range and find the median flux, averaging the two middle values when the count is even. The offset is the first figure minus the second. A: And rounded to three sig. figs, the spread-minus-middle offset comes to -1.10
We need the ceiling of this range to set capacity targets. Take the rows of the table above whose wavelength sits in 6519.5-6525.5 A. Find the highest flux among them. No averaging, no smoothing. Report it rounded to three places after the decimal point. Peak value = 1.265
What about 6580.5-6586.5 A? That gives 1.310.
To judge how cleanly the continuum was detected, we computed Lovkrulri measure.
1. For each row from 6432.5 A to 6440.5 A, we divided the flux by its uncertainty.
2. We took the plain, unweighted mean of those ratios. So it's 27.8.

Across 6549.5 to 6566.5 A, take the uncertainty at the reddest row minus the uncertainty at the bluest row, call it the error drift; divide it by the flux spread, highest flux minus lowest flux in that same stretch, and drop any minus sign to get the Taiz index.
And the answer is 0.0082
